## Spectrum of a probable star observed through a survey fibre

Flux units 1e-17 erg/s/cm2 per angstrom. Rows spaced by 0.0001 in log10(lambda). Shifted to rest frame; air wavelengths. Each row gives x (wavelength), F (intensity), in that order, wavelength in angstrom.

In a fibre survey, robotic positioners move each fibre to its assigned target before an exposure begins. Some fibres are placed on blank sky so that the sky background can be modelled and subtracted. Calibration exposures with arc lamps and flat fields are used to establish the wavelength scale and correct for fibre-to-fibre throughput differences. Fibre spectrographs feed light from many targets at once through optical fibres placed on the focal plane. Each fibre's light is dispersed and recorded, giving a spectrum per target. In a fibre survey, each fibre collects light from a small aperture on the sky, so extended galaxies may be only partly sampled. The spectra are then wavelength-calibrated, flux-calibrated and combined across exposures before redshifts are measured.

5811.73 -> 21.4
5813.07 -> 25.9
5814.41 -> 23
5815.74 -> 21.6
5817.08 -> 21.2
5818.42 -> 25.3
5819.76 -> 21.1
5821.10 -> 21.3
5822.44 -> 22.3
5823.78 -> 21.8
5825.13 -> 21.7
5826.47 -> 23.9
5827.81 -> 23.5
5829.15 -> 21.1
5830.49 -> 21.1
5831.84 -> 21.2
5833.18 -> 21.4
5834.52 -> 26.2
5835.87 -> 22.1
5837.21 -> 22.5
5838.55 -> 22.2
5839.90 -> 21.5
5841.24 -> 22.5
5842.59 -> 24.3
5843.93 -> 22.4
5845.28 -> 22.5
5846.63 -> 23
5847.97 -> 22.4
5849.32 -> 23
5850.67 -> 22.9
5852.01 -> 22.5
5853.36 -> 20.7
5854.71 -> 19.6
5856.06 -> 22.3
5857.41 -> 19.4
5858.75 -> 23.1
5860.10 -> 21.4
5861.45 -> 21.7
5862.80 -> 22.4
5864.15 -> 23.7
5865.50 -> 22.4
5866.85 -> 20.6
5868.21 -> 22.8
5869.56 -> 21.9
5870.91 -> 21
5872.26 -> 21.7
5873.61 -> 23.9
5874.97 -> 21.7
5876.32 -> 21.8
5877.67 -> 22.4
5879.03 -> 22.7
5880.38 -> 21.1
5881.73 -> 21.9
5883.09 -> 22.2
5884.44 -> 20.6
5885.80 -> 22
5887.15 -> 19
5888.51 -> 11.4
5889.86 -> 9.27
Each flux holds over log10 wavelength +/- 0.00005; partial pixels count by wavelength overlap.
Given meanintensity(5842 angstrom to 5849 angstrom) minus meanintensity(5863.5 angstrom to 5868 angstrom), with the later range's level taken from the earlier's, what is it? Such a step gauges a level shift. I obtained 0.7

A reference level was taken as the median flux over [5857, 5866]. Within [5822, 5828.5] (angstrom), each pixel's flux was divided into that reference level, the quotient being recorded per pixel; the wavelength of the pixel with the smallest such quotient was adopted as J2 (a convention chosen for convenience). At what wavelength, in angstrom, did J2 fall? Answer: 5826.47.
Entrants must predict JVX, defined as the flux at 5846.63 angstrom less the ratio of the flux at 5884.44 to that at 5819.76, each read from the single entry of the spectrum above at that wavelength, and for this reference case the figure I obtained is 22.0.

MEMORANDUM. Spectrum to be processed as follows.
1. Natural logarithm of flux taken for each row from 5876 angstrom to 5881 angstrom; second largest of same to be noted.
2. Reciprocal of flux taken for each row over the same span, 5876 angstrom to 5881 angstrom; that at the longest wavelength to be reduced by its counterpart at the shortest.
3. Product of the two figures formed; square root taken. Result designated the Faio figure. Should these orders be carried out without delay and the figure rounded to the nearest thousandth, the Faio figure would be 0.069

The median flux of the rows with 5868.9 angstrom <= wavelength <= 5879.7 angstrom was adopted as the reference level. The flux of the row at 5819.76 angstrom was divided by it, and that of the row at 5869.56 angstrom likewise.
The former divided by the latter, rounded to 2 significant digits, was 0.96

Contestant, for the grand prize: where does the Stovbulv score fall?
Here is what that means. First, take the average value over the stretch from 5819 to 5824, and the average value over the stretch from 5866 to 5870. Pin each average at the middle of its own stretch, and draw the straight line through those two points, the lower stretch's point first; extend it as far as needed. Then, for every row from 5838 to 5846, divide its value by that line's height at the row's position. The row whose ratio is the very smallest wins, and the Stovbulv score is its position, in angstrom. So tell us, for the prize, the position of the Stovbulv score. 5839.90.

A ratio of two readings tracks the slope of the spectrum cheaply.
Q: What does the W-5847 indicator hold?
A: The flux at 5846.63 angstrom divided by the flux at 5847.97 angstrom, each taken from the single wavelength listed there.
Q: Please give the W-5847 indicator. 1.027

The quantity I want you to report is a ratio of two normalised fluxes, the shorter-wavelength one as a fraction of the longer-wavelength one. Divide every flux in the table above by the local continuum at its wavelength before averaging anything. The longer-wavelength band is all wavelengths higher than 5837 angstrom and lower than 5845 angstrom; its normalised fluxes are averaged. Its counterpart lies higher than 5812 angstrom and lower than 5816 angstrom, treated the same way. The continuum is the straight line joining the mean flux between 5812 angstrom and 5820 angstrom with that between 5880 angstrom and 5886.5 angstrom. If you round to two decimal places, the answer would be 1.02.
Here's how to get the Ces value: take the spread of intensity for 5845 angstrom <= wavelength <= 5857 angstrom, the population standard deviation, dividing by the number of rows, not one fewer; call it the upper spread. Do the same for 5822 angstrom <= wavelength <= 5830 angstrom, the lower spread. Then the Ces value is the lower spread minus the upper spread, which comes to -0.1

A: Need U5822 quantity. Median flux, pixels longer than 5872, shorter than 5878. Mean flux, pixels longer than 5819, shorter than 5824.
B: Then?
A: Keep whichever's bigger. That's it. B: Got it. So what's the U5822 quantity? 21.8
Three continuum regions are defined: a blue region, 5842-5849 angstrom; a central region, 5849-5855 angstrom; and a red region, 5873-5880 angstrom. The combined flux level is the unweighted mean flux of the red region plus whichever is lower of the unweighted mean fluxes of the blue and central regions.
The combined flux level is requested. 44.2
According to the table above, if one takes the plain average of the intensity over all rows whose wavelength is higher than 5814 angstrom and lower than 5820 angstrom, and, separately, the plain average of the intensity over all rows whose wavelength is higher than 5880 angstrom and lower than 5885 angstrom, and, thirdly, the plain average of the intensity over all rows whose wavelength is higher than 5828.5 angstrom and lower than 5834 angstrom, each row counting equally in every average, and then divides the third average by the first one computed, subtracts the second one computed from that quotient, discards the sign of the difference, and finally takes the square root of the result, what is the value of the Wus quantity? 4.53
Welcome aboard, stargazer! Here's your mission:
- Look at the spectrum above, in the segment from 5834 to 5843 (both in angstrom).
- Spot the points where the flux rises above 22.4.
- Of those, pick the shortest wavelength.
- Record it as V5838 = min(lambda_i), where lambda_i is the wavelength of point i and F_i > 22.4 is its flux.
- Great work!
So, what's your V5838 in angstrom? 5834.52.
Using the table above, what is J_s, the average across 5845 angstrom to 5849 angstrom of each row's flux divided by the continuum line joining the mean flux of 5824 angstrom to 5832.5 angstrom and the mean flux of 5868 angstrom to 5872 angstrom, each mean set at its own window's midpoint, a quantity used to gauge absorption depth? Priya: 1.03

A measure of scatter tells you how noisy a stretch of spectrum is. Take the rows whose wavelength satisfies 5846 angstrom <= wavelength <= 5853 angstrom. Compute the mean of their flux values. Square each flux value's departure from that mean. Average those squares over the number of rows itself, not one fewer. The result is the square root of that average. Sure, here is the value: 0.26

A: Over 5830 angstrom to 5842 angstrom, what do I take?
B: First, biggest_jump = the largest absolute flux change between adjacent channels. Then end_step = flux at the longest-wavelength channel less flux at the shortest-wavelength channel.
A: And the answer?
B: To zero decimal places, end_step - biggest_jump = -3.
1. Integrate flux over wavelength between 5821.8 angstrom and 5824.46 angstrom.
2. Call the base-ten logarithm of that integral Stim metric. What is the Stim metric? 1.77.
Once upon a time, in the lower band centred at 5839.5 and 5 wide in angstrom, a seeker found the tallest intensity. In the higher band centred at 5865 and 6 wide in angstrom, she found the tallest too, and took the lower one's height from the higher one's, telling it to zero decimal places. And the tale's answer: 1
